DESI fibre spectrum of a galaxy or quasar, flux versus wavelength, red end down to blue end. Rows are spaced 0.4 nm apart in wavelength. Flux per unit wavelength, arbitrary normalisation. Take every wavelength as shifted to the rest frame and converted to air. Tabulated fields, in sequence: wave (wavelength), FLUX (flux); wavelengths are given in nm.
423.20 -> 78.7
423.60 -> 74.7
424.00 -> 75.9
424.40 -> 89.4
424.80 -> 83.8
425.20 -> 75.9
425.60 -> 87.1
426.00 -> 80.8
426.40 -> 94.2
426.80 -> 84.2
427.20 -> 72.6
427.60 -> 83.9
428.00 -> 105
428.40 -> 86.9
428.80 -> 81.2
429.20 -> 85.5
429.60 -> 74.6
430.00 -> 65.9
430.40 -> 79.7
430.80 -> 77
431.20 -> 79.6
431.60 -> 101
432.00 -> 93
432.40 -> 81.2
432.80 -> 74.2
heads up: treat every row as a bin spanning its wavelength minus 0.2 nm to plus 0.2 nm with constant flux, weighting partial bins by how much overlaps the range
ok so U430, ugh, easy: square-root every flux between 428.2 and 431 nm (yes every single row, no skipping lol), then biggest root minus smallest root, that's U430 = 1.20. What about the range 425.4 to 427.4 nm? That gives 1.19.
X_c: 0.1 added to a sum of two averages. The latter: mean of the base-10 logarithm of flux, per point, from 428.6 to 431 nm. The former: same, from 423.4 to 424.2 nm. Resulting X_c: 3.86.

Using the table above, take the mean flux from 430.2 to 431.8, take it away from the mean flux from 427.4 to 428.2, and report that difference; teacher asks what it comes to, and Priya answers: 10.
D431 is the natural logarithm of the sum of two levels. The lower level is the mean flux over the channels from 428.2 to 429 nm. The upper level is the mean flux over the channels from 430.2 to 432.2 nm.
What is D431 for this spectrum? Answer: 5.14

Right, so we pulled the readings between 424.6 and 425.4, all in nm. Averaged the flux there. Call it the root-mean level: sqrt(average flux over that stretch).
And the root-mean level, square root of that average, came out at 8.94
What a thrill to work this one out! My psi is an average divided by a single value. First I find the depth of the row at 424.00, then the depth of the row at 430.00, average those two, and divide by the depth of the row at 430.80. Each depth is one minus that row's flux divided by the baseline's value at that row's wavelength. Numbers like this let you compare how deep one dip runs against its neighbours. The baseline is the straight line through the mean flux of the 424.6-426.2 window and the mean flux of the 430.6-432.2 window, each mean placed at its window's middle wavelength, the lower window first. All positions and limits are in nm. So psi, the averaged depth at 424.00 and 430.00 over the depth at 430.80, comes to 1.3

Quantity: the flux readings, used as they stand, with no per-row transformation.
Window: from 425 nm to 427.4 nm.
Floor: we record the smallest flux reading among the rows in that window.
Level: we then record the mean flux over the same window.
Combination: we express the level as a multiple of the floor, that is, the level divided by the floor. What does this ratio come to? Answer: 1.14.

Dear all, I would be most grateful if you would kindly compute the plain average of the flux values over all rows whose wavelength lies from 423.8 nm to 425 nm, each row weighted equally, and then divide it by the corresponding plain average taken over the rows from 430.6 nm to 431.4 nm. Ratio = 1.06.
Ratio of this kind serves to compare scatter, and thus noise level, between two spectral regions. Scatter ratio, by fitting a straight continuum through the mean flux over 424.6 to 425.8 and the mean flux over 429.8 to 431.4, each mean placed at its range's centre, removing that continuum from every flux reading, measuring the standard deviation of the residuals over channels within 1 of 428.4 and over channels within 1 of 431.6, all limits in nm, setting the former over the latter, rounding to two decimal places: 0.88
